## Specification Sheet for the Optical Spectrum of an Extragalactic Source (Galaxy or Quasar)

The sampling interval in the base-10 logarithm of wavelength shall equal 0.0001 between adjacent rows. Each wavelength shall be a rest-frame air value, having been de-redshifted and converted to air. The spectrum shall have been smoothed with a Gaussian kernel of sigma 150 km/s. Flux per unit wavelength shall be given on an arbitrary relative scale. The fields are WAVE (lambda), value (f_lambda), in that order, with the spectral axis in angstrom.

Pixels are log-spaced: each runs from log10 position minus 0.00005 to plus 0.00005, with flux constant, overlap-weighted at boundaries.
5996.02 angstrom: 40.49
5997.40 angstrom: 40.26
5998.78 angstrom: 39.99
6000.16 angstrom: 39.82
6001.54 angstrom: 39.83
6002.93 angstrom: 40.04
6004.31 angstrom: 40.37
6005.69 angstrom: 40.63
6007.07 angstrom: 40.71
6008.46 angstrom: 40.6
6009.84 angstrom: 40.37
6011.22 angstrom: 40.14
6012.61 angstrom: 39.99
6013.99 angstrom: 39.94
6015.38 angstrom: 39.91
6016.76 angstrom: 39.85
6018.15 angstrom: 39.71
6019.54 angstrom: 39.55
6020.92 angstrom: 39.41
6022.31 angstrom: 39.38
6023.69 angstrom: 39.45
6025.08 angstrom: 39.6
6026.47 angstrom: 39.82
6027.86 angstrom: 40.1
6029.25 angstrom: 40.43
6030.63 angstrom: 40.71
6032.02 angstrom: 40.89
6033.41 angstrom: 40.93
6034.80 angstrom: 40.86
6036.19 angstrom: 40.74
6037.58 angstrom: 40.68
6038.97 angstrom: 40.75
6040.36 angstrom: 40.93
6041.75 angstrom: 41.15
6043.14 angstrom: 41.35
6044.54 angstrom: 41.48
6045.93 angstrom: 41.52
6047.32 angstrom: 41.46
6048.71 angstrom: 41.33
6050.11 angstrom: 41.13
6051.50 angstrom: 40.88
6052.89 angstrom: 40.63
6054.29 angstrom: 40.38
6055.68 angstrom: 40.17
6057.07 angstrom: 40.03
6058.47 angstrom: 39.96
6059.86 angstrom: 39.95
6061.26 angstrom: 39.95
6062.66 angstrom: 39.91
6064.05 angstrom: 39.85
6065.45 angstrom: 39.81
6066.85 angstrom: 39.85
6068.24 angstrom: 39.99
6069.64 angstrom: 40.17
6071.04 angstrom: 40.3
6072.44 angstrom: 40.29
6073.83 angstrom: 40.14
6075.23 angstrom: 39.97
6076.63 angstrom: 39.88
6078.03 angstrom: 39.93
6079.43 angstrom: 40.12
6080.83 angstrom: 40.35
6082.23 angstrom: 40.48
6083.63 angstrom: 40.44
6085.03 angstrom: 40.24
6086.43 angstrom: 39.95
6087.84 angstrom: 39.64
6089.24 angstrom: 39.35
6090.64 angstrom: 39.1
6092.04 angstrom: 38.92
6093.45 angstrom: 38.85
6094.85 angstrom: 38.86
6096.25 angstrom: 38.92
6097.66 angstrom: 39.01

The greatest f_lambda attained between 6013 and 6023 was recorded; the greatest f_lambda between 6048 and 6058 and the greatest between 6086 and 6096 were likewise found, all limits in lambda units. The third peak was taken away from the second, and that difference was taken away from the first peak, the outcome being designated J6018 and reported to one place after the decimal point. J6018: 38.6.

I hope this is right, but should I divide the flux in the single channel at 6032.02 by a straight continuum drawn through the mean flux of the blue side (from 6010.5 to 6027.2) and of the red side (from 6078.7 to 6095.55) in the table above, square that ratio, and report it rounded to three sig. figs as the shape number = 1.06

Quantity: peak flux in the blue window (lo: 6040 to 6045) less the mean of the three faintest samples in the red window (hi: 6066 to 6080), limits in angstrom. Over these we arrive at 1.6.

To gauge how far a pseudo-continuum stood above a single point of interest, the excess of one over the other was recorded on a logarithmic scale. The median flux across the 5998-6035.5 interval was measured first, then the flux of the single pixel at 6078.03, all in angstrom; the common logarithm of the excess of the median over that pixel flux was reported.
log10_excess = -1.22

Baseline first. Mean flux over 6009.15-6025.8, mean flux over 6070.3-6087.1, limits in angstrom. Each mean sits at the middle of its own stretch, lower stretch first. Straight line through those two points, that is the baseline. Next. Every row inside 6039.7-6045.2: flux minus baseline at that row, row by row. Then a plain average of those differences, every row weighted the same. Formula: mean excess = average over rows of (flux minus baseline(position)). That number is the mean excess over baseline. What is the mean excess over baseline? 1.3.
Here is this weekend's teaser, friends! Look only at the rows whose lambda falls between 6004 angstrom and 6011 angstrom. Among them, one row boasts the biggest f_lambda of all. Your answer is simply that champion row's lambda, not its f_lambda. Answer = 6007.07 angstrom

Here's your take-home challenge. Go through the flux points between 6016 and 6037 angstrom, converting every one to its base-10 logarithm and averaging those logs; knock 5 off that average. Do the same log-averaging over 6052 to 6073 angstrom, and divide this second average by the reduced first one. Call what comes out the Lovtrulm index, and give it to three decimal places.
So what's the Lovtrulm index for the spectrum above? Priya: -0.472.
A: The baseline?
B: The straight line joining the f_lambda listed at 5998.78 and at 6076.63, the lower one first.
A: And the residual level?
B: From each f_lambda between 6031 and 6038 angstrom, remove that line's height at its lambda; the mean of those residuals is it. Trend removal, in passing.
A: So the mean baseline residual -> 0.9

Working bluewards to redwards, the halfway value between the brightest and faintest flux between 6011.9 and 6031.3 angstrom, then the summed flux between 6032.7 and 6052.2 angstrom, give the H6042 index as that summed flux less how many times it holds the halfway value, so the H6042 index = 561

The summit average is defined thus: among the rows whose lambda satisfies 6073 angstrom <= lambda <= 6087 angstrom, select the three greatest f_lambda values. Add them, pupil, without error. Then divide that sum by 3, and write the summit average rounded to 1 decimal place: 40.4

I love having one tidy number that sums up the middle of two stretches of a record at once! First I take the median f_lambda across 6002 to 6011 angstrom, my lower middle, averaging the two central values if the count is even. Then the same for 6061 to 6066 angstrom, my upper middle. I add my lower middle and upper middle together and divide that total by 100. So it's 0.804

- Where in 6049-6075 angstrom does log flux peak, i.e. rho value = 6050.11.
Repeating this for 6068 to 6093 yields 6082.23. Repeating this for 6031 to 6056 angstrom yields 6045.93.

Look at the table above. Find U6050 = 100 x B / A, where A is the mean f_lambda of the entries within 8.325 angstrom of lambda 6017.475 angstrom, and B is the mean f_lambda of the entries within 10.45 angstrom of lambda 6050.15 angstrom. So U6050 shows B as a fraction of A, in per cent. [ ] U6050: 103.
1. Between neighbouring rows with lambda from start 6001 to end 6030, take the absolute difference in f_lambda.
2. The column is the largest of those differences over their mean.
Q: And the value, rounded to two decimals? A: 2.02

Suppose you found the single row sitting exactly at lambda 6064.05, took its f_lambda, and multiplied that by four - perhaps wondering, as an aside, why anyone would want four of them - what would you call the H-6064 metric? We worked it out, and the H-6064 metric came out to 159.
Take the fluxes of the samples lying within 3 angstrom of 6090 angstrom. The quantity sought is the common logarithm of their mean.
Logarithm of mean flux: 1.59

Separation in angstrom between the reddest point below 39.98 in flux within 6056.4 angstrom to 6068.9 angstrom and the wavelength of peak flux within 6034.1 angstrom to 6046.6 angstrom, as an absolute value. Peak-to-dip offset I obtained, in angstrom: 20.9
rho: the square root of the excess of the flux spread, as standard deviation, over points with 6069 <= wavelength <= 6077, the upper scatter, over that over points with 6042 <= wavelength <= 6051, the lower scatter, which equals 0.16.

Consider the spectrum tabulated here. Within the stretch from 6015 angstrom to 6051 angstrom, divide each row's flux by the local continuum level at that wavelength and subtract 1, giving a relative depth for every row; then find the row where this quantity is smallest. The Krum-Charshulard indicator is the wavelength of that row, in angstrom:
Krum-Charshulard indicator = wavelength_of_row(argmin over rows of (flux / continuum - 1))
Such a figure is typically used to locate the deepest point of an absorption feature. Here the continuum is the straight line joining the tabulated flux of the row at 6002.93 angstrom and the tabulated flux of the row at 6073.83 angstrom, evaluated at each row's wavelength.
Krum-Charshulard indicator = 6022.31 angstrom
